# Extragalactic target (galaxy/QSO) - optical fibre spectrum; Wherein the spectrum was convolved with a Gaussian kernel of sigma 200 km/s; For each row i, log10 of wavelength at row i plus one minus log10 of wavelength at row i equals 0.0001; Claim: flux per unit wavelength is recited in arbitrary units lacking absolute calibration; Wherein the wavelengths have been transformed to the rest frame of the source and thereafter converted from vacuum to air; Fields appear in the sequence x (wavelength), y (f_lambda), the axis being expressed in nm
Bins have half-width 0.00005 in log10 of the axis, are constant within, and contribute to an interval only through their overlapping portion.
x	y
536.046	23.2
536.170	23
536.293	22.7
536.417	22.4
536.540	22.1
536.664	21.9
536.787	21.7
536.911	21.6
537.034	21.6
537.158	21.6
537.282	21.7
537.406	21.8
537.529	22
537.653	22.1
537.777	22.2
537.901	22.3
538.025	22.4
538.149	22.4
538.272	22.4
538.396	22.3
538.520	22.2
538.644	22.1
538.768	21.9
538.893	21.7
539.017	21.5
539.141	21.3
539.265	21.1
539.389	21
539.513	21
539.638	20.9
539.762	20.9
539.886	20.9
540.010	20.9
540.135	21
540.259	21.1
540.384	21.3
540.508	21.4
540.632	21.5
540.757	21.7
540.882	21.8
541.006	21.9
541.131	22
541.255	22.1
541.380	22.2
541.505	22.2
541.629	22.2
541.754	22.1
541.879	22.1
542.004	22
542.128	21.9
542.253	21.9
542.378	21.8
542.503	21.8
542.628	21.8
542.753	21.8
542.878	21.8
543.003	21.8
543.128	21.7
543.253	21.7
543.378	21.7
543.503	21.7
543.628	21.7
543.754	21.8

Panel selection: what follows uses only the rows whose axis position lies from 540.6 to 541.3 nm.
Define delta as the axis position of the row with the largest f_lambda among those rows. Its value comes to 541.255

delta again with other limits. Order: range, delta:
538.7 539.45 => 538.768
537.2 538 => 537.901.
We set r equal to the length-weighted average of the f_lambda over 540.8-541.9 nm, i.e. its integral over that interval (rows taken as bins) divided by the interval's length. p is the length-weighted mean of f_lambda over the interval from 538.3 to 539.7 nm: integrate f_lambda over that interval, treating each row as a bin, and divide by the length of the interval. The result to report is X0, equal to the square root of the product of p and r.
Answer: 21.8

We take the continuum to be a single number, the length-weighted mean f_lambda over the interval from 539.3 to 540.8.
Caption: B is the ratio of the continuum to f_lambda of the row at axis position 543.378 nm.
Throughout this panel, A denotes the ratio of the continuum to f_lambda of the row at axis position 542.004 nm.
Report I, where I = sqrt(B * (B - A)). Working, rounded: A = 0.960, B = 0.974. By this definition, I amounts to 0.114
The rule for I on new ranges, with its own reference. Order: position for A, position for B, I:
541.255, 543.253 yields 0.131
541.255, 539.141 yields 0.189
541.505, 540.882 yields 0.130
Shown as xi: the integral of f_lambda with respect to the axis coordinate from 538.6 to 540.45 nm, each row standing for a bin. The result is 39.3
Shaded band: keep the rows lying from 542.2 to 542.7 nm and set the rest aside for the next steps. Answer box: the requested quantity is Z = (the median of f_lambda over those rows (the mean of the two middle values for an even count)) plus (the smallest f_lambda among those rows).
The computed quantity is 43.6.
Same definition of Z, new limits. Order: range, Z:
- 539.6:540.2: 41.8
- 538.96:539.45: 42.2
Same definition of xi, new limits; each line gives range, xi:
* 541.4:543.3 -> 41.6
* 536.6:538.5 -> 41.8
